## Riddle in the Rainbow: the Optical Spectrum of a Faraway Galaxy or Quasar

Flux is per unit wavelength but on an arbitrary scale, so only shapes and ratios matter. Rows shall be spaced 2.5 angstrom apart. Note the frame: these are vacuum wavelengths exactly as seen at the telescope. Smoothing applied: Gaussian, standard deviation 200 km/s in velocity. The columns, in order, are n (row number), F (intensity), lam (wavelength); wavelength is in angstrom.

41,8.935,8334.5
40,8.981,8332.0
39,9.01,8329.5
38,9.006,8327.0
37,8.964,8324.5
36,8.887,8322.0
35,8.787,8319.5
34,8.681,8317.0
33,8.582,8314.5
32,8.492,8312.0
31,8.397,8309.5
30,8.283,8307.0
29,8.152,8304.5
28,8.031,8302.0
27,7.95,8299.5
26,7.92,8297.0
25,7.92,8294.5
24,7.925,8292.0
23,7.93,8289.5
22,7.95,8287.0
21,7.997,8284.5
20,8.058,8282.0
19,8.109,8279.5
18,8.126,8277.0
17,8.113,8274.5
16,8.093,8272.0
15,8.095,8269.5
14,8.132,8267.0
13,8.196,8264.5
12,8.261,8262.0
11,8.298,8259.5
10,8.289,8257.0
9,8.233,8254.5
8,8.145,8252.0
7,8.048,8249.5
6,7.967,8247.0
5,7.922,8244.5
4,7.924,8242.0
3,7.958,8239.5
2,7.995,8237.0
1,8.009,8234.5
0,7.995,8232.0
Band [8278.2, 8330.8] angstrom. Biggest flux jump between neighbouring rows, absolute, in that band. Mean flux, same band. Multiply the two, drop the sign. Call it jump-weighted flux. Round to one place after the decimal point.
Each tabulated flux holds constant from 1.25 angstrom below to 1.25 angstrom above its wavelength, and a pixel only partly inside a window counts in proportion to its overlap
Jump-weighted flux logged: 1.1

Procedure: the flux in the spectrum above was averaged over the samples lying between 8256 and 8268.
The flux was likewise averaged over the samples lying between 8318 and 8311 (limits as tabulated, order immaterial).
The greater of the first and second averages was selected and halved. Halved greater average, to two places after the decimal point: 4.29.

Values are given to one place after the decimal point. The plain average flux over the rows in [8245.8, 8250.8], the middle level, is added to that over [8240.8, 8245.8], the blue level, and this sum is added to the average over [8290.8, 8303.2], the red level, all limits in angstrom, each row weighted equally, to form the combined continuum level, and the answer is 23.9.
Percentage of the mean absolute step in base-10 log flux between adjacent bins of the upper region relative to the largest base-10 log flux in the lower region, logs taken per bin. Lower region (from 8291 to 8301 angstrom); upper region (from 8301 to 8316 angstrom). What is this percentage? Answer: 0.6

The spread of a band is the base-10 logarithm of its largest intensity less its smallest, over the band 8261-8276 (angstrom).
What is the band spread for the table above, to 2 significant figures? -0.77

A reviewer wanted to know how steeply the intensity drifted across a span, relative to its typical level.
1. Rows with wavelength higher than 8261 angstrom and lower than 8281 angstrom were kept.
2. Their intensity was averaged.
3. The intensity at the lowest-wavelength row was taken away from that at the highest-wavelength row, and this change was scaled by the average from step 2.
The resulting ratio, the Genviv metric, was -0.019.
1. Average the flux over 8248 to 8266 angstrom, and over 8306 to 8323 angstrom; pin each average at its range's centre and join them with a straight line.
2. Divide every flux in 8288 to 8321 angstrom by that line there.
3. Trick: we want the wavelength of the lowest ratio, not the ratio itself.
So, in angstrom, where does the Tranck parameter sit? 8297.0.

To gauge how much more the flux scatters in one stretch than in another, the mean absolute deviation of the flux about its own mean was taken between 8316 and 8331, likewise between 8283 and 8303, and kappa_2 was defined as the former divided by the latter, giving 3.4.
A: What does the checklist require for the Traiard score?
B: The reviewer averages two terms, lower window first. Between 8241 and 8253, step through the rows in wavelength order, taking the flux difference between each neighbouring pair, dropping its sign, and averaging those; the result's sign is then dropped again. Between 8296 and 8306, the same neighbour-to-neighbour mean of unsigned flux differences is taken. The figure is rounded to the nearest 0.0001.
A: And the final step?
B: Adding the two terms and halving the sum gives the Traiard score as 0.0668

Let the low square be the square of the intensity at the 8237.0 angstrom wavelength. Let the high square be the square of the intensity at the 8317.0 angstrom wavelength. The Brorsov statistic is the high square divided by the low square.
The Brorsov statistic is 1.18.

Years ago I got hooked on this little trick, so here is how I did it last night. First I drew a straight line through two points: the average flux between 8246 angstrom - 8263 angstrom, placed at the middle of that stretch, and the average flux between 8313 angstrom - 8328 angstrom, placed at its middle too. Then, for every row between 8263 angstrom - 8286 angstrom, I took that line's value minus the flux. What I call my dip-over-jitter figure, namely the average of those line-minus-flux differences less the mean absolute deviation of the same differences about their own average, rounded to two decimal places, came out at 0.19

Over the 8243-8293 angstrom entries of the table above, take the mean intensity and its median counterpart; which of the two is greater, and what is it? 8.10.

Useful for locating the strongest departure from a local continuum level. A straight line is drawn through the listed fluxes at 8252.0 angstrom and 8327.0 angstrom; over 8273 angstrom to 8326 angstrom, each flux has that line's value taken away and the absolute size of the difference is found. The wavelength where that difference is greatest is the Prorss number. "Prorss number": 8297.0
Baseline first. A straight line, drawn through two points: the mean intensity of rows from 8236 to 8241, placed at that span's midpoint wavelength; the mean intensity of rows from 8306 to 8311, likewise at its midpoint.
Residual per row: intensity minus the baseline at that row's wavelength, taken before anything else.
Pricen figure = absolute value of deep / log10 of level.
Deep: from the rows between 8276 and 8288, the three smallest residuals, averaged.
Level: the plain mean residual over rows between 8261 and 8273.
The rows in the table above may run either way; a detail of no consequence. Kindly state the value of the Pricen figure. -0.14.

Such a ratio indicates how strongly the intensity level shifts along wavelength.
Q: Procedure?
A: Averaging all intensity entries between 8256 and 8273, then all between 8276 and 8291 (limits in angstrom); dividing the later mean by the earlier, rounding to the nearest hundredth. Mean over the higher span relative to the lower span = 0.98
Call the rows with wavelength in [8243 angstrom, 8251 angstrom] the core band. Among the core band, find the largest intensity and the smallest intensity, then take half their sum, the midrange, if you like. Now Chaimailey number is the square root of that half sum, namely 2.83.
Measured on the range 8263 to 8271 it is 2.85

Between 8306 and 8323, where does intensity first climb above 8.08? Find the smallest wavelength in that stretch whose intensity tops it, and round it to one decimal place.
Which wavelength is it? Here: 8307.0 angstrom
